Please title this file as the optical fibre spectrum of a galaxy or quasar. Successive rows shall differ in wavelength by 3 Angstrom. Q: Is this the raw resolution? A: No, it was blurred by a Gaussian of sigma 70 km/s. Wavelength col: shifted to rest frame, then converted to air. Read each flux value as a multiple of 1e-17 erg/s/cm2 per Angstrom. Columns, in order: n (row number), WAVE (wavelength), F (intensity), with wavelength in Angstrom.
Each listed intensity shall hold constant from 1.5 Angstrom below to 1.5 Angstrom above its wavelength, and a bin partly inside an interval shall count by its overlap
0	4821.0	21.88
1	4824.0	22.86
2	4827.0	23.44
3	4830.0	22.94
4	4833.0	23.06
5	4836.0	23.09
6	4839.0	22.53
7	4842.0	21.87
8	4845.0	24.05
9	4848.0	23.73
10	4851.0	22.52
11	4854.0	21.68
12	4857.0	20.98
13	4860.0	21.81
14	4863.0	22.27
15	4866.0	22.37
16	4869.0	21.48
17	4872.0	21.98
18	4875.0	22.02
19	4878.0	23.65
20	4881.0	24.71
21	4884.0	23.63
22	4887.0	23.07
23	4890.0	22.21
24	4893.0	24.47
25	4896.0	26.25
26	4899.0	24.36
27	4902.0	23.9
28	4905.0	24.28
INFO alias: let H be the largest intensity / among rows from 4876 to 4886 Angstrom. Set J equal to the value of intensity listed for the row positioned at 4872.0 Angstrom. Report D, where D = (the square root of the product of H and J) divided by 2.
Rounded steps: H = 24.71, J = 21.98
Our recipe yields 11.7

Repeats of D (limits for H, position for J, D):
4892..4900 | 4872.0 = 12.0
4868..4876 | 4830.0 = 11.2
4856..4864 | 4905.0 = 11.6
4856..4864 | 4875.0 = 11.1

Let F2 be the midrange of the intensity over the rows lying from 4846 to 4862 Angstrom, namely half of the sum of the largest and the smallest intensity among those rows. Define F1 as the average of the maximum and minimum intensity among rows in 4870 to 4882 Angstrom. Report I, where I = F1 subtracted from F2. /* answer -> -1.0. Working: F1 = 23.3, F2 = 22.4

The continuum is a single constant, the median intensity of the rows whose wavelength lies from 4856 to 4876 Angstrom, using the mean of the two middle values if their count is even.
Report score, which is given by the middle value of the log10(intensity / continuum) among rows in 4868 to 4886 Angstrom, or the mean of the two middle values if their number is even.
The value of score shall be 0.016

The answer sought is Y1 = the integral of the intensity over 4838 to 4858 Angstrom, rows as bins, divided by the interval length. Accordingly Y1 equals 22.5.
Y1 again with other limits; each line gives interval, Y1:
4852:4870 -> 21.8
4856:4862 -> 21.5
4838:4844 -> 22.3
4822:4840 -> 23.0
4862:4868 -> 22.3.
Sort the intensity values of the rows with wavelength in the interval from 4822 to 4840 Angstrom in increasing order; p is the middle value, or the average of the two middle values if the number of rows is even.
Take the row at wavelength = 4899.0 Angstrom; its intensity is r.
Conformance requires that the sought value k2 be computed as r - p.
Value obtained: 1.4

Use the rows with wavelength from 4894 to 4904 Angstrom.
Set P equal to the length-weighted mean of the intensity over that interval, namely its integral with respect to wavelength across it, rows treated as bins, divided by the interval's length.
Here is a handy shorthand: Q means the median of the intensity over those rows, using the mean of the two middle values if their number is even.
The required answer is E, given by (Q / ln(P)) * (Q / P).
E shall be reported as 7.46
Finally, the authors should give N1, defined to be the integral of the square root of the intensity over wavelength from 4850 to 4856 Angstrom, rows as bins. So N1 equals 28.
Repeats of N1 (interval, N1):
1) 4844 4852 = 39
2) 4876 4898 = 108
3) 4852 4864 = 56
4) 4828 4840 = 57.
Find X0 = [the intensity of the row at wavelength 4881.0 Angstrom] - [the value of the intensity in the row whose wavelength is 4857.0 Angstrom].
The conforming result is 3.7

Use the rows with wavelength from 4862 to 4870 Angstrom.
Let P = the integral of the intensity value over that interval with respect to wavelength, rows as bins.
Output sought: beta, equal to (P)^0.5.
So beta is 13.3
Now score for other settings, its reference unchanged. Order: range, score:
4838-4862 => 0.004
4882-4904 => 0.036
